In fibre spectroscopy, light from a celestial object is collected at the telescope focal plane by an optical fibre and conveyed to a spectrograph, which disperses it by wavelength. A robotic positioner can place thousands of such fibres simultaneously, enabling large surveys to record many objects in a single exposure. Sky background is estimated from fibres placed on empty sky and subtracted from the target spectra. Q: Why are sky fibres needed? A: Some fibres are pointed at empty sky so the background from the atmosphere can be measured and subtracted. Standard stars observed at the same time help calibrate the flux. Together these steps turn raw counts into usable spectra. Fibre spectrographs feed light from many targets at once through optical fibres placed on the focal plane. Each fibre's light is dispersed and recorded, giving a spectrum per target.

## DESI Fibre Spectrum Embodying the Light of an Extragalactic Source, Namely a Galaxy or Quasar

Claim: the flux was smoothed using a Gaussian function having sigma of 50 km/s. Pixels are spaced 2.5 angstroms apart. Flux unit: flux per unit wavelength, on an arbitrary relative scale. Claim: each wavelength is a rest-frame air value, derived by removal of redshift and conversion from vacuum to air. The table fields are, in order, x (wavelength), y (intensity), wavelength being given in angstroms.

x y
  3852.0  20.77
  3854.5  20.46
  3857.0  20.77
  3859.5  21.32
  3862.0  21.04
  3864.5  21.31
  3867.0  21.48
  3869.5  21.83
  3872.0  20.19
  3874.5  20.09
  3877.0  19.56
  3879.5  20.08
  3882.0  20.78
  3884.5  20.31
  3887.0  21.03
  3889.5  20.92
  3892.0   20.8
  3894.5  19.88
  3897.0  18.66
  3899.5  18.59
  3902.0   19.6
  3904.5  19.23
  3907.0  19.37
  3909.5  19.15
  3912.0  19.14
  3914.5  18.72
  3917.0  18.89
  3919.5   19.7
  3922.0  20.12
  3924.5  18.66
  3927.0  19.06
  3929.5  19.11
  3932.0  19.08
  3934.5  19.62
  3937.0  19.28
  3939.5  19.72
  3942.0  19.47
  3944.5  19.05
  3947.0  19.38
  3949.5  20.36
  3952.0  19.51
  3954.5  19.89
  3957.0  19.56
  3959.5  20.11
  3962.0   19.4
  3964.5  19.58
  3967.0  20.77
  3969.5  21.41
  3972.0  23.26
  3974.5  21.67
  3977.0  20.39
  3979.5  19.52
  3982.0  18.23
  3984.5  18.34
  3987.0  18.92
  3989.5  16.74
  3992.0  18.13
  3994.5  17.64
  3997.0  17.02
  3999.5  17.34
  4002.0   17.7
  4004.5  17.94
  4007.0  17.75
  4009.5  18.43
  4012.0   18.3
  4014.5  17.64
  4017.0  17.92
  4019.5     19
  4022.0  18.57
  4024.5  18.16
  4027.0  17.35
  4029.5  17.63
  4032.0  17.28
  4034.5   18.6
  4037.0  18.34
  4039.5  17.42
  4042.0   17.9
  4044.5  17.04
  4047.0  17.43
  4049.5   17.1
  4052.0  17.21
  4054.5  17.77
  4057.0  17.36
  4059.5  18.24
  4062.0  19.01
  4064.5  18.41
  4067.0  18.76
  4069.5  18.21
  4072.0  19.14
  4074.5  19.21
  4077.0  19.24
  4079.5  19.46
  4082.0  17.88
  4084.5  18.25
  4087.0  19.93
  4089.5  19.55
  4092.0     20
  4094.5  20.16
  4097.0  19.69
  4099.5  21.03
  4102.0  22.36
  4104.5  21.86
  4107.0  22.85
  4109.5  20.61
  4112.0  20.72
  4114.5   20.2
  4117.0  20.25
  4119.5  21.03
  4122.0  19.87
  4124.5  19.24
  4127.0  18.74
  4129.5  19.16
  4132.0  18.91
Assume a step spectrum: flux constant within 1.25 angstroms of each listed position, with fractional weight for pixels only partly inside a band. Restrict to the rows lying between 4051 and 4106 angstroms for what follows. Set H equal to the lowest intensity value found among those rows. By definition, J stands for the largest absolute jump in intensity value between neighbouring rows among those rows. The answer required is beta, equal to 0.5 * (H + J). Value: 9.4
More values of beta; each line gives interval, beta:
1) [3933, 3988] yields 10.0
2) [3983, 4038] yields 9.5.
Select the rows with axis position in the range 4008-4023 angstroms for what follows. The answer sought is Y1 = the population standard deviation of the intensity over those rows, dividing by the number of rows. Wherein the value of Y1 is 0.4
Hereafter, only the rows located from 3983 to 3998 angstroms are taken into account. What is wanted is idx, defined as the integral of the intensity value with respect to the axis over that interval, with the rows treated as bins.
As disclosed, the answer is 267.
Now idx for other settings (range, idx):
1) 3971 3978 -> 152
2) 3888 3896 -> 164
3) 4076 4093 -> 326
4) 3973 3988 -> 294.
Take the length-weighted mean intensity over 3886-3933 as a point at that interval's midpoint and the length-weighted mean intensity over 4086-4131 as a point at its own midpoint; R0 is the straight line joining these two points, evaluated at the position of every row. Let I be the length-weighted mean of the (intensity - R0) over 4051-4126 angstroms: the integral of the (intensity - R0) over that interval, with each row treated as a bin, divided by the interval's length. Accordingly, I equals -0.7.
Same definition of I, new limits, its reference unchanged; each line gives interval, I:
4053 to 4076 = -1.7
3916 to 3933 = -0.3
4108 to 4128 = -0.3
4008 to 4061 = -2.2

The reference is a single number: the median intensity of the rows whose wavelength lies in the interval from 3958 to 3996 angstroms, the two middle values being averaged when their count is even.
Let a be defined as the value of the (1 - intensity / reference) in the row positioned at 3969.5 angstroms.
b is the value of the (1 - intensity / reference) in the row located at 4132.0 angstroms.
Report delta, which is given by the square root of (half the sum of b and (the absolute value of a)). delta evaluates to 0.25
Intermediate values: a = -0.10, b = 0.03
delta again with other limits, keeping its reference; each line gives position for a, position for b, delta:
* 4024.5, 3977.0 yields 0.11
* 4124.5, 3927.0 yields 0.14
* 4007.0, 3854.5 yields 0.15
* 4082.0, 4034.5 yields 0.26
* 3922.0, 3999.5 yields 0.27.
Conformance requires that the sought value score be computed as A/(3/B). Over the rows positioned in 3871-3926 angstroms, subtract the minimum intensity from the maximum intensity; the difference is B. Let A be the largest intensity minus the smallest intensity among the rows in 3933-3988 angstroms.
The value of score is 4.1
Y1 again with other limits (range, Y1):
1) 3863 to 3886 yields 0.7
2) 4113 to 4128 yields 0.7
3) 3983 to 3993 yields 0.8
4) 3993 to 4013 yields 0.4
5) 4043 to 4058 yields 0.2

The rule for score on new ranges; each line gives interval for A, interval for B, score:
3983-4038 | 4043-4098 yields 2.4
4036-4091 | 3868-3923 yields 3.1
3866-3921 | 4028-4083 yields 2.6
